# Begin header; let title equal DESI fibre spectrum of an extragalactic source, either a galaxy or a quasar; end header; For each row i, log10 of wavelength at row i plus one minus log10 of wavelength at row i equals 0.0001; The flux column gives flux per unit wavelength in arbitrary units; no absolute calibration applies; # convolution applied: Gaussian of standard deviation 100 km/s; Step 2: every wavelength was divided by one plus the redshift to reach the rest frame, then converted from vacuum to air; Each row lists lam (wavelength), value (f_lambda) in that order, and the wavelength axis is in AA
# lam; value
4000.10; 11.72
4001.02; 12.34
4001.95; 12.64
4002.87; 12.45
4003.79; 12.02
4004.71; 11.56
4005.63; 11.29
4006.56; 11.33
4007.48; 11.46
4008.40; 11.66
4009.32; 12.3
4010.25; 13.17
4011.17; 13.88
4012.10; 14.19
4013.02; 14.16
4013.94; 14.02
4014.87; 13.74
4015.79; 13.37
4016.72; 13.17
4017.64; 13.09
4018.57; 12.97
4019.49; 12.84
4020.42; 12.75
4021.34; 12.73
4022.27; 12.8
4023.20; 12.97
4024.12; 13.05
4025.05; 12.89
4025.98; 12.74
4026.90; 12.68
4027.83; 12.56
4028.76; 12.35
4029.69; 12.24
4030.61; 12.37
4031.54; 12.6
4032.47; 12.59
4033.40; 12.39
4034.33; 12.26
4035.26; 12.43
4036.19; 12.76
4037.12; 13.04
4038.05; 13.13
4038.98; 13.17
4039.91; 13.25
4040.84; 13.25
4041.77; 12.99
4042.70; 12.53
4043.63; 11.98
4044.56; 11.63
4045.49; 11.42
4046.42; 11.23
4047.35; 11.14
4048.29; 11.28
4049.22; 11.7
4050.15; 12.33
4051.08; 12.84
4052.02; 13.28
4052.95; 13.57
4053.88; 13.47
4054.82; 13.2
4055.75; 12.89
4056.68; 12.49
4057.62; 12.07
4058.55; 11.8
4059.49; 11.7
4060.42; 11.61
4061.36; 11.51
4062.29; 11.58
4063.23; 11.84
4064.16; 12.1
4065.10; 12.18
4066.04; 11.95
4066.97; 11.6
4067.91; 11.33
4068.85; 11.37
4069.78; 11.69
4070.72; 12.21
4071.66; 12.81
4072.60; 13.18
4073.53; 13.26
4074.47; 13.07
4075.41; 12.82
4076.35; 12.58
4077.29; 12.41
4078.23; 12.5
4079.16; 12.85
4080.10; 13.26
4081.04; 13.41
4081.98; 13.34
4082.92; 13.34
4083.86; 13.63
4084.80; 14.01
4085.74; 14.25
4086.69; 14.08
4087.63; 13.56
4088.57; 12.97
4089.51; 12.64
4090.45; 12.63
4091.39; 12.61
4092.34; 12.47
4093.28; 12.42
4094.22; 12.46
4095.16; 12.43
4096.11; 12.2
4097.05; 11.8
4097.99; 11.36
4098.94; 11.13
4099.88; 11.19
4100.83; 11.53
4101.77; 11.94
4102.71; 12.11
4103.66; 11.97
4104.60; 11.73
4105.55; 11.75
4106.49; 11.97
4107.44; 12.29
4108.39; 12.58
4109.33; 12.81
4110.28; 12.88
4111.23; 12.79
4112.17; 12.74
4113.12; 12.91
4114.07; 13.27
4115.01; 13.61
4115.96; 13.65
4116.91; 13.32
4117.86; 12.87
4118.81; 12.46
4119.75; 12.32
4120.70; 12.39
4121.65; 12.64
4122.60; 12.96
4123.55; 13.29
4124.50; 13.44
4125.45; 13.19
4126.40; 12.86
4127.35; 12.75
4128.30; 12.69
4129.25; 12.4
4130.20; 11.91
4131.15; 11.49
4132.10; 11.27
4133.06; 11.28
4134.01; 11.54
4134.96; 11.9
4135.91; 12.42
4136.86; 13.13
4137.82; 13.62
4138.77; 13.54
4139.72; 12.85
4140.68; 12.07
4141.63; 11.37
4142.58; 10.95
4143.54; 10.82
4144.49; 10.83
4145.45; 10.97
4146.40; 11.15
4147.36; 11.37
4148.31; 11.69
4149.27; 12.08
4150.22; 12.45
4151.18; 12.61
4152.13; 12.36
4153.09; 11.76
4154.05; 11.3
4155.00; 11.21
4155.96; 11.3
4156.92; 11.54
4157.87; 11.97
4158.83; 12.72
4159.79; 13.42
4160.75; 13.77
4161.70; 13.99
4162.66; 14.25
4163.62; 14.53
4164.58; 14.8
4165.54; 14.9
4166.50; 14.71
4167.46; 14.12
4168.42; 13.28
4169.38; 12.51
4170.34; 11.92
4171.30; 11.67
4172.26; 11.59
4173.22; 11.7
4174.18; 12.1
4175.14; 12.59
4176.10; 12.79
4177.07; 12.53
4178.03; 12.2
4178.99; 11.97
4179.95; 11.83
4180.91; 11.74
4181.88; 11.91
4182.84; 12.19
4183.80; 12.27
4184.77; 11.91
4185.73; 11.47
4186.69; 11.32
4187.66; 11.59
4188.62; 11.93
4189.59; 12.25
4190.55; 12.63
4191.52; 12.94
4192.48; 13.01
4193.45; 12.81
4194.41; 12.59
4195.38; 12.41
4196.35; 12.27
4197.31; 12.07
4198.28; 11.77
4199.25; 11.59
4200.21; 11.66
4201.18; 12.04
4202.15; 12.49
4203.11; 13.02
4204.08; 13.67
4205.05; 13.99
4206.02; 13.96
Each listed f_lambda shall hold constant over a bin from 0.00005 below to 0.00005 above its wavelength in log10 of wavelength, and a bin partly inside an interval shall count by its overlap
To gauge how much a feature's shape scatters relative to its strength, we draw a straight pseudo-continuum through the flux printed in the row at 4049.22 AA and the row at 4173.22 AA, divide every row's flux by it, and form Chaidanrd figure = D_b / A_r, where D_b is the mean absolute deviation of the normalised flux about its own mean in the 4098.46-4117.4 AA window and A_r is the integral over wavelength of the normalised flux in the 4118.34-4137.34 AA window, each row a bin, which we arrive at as 0.0027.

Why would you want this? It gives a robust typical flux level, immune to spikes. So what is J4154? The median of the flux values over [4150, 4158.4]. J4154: 11.8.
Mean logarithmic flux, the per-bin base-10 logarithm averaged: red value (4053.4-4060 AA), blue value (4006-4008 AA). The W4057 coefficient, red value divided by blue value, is 1.04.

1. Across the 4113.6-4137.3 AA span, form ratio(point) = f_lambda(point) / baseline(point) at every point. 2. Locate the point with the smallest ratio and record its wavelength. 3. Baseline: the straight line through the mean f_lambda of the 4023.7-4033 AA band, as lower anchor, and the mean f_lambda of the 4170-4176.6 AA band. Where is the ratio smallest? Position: 4132.10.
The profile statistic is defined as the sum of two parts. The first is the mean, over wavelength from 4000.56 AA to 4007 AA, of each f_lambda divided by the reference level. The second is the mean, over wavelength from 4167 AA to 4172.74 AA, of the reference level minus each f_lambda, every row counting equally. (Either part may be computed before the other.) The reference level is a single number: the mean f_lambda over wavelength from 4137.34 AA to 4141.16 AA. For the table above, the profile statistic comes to 1.42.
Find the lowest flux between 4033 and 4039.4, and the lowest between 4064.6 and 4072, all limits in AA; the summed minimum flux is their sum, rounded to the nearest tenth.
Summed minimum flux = 23.6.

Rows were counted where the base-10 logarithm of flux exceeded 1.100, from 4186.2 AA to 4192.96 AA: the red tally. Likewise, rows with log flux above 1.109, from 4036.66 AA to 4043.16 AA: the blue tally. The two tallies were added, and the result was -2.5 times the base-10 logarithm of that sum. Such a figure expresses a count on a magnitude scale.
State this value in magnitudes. -2.39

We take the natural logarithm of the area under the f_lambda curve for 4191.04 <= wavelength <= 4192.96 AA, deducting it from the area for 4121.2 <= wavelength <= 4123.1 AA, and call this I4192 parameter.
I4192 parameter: 21.1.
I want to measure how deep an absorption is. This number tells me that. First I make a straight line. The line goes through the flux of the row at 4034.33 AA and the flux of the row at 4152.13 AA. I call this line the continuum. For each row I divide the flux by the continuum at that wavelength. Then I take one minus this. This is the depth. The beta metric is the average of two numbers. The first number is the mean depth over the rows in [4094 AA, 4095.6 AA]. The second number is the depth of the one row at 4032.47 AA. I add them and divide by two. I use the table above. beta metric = -0.019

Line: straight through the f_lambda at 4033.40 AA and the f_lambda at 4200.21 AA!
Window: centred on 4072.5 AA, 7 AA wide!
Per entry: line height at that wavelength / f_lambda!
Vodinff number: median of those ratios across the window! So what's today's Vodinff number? 0.95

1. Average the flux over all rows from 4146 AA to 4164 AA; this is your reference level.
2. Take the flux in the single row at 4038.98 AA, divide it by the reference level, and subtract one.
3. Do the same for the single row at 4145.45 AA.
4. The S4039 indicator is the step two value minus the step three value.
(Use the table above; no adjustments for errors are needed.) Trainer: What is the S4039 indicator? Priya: 0.18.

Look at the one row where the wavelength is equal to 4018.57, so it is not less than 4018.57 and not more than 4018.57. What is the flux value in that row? 12.97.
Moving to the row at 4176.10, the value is 12.79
